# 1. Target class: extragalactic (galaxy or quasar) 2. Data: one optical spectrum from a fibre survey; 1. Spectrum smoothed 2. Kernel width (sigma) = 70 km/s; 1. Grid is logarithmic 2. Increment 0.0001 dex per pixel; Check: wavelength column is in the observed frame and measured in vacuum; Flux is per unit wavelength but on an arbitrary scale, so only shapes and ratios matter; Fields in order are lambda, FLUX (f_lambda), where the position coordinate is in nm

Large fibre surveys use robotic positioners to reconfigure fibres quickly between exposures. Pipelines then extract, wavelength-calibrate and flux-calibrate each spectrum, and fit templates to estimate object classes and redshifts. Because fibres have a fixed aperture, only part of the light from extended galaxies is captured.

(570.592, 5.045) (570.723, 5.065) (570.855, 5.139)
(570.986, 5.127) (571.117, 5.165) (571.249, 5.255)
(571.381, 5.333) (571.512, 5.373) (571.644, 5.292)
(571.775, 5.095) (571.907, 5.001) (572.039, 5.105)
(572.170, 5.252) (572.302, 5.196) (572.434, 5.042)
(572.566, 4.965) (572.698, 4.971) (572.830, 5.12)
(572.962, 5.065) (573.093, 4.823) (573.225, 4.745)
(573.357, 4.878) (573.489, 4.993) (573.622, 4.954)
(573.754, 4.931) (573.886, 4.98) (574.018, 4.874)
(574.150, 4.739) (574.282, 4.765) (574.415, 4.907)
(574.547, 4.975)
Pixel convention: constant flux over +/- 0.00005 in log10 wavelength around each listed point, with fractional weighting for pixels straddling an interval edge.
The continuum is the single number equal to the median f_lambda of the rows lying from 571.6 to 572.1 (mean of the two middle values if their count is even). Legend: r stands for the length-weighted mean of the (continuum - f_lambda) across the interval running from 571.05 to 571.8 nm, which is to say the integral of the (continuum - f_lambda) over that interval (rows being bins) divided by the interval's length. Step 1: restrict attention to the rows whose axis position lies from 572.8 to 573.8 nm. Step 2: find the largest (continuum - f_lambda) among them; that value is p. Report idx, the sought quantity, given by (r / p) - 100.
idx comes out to -100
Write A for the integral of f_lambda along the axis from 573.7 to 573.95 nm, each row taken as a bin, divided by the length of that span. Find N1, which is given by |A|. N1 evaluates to 4.96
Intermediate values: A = 4.96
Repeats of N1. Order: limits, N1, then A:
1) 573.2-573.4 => 4.82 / 4.82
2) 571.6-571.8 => 5.22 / 5.22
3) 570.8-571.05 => 5.14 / 5.14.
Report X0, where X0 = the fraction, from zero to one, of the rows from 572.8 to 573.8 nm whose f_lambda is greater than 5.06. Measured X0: 0.25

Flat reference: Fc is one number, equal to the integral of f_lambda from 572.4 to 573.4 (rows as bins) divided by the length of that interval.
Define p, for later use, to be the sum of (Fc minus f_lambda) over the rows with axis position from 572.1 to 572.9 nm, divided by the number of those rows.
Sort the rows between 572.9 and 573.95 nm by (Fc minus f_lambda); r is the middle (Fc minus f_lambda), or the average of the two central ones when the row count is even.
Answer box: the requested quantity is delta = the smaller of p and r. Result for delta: -0.14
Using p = -0.14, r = 0.01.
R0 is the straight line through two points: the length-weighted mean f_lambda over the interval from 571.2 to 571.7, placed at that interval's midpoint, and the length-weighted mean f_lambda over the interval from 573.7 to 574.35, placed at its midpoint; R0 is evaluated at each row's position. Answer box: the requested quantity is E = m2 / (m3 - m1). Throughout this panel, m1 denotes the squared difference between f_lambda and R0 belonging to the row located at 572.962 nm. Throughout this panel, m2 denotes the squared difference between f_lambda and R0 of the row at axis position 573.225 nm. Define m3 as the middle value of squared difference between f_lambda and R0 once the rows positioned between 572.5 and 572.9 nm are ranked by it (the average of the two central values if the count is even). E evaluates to 4.54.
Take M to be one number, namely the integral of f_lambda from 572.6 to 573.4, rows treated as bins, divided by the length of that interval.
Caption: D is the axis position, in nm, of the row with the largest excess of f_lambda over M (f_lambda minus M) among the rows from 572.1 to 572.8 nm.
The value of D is 572.170 nm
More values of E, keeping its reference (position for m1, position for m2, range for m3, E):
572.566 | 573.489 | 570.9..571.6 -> -0.13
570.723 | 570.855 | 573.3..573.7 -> -0.56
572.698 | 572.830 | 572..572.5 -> -0.35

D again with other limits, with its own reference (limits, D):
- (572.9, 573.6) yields 572.962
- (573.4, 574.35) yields 573.489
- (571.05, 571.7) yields 571.512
